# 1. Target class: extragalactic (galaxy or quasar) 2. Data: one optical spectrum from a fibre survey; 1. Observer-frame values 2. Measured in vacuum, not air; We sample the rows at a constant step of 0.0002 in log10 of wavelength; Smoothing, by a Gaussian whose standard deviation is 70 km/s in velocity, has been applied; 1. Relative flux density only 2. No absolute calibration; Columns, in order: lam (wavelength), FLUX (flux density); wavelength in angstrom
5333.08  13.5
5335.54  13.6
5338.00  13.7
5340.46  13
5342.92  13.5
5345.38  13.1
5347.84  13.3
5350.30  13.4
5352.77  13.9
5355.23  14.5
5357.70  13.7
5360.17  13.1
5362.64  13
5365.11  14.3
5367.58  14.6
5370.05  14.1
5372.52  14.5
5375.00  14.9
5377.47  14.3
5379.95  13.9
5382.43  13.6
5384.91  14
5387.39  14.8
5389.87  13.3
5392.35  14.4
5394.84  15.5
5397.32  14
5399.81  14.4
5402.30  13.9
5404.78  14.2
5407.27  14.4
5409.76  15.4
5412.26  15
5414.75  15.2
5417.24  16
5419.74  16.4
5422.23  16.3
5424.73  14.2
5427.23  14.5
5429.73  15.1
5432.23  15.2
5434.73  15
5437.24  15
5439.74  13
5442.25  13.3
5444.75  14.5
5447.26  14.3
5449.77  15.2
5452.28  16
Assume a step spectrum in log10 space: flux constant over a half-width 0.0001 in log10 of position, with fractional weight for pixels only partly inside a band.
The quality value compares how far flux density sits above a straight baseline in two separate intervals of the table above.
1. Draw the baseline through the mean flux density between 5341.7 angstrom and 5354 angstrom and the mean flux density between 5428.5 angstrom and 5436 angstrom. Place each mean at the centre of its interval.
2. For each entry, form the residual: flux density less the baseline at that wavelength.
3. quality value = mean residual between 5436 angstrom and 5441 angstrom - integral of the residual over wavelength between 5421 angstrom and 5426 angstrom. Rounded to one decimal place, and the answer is -2.8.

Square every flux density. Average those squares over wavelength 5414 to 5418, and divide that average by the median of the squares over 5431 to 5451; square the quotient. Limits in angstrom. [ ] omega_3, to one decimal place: 1.3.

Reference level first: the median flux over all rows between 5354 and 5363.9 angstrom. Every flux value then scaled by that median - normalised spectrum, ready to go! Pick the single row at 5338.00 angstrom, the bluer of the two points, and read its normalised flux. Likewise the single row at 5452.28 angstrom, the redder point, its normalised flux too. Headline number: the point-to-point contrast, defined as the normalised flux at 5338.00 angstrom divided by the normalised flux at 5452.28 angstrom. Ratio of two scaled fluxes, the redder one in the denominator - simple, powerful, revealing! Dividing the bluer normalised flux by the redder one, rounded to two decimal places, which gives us 0.86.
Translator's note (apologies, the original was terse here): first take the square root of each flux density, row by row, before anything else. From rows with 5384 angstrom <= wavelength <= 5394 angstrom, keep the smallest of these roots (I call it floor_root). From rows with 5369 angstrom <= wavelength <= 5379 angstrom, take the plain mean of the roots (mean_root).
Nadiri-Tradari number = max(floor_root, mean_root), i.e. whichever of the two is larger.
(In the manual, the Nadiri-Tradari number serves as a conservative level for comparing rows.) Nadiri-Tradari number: 3.80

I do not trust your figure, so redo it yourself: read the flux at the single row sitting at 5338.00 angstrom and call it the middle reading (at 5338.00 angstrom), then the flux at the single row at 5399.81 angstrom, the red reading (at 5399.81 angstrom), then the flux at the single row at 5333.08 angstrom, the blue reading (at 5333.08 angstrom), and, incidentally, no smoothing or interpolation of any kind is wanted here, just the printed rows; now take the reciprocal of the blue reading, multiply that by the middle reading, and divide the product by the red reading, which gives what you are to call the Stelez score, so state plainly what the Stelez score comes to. 0.0705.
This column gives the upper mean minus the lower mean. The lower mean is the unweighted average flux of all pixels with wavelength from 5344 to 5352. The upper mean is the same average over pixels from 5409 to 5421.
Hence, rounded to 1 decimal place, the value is 2.3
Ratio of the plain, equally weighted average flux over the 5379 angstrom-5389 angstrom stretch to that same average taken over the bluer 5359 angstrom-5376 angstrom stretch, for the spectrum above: 1.00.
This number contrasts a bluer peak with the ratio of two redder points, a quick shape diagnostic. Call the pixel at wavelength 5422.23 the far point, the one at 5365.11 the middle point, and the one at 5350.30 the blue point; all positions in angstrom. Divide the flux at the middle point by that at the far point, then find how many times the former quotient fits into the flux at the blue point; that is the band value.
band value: 15.3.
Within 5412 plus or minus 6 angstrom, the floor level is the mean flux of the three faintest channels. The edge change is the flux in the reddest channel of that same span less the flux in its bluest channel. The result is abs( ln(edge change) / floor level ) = 0.03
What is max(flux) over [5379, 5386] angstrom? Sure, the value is 14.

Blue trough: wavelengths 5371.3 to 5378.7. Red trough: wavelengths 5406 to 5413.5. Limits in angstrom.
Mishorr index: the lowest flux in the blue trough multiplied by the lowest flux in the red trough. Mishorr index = 206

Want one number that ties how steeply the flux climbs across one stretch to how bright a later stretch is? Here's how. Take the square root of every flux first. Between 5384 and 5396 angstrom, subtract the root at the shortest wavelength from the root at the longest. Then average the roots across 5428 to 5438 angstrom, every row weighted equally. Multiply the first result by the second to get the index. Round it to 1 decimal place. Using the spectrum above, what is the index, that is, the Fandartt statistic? 0.8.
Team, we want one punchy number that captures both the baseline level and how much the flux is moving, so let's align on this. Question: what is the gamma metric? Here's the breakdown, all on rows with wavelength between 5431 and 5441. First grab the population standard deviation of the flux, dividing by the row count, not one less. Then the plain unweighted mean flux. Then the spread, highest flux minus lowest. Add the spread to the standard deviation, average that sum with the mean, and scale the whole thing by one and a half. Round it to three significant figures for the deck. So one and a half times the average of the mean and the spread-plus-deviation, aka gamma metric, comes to 13.2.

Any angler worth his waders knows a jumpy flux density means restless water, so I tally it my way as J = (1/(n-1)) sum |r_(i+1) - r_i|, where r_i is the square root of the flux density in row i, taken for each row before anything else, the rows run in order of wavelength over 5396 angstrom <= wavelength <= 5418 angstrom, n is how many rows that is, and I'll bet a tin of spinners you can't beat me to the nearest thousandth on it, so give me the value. 0.062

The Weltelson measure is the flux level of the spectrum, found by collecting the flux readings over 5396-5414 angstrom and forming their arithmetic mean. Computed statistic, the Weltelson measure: 14.5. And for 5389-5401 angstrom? 14.3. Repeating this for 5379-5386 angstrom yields 13.8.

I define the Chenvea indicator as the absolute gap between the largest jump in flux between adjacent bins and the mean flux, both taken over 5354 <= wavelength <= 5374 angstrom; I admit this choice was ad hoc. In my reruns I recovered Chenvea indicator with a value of 12.7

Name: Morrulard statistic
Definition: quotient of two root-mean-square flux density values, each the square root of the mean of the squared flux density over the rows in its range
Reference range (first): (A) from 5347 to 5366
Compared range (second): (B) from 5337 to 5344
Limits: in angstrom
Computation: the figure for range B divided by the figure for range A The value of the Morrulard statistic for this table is 0.98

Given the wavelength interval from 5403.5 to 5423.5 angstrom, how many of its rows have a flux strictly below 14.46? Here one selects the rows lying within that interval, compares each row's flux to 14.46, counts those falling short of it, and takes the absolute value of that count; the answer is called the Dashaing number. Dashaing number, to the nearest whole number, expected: 2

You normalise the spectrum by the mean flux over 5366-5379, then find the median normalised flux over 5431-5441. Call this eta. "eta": 1.04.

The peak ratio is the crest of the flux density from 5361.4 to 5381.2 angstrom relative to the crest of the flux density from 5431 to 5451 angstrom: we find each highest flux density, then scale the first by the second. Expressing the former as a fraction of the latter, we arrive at 0.98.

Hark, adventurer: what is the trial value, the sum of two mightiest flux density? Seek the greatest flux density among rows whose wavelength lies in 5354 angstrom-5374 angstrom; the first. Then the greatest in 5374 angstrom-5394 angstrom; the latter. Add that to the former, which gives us 29.5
